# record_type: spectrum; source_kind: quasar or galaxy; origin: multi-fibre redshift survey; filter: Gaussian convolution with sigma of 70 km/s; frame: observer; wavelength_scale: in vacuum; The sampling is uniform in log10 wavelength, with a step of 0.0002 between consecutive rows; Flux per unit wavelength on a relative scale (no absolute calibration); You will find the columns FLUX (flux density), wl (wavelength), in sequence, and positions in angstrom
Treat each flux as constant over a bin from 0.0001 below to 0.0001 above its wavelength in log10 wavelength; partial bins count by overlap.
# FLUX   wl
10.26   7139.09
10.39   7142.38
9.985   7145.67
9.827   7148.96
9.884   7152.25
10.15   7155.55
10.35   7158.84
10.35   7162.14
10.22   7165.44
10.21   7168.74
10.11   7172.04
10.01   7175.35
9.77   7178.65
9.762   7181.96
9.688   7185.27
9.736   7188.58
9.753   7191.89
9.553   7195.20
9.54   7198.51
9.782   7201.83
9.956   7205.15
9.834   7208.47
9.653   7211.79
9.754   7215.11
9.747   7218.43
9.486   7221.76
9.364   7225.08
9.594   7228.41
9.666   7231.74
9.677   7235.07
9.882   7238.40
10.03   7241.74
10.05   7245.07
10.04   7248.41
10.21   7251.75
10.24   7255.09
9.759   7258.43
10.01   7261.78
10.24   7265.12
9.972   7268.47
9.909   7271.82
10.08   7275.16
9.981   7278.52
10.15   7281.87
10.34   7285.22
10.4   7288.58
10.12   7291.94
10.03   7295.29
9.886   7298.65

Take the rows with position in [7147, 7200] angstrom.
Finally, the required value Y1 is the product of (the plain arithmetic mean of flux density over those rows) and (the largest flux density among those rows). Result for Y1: 103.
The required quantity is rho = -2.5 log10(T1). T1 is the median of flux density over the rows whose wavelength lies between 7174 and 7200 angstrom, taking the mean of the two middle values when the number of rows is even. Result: -2.47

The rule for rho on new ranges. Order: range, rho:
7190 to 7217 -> -2.47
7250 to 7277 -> -2.50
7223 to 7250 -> -2.48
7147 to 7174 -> -2.52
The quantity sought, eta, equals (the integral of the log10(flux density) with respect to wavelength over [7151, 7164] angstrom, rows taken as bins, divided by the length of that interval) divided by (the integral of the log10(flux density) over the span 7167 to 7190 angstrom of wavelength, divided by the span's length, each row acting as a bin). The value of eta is 1.01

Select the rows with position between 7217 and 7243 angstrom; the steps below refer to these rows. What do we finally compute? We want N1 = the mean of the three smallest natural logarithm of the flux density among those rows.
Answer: 2.25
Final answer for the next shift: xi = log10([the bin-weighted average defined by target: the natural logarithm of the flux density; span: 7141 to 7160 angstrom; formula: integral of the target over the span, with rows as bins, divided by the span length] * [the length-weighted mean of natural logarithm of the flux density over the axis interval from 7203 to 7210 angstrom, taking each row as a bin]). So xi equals 0.724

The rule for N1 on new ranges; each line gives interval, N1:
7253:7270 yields 2.29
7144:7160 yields 2.29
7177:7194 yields 2.27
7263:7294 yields 2.30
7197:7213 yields 2.27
